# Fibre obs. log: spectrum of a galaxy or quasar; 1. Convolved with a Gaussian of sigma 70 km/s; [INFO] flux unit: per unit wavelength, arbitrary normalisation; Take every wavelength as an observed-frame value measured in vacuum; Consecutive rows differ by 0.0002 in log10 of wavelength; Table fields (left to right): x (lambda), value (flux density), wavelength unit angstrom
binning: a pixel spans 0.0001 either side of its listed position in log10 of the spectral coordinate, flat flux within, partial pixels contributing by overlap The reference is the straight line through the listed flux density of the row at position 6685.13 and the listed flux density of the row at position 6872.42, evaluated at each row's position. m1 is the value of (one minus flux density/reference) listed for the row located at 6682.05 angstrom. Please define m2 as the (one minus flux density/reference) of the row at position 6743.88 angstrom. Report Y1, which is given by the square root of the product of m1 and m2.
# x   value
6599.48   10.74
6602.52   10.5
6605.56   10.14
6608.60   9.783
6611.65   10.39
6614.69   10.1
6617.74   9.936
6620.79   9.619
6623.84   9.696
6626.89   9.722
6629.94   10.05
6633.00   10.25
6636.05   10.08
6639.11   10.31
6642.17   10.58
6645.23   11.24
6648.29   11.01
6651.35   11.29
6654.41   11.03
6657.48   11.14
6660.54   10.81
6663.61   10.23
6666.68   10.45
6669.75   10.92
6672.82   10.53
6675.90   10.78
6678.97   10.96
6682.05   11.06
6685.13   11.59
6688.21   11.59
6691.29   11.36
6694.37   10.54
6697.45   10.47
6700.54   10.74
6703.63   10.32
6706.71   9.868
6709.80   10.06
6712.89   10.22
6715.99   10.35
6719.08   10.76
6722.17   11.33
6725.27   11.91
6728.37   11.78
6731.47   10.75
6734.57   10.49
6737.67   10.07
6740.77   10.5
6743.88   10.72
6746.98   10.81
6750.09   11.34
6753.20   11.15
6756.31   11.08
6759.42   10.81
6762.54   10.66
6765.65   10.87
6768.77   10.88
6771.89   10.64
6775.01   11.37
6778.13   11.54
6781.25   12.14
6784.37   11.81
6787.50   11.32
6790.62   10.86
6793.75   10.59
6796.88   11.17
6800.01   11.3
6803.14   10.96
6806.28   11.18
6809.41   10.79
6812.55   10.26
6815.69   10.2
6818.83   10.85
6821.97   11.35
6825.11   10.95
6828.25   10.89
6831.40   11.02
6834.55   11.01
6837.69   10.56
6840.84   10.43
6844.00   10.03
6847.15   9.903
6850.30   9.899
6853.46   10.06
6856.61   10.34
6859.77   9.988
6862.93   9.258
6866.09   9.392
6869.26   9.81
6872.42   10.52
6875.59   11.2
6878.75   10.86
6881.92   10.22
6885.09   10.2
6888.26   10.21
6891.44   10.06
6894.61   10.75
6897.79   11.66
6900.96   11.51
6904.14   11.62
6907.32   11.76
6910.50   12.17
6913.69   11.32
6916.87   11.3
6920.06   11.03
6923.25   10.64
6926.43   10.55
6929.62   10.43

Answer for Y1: 0.047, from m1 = 0.05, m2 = 0.05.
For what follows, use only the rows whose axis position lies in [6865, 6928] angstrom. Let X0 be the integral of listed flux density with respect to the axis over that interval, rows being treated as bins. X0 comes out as 684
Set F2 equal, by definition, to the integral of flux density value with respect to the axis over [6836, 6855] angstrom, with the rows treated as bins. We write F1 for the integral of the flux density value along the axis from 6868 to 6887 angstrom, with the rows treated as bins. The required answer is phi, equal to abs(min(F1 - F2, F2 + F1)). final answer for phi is 6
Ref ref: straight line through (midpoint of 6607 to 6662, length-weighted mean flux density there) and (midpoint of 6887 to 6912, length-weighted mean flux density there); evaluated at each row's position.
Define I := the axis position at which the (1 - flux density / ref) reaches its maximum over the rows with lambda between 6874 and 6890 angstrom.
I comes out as 6885.09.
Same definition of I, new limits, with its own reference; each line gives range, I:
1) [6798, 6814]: 6812.55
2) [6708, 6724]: 6709.80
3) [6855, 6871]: 6862.93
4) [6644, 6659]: 6654.41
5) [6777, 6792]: 6790.62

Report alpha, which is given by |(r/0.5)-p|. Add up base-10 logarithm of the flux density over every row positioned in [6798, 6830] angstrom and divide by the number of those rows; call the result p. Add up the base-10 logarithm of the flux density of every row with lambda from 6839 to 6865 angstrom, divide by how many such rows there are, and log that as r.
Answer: 0.96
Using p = 1.04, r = 0.999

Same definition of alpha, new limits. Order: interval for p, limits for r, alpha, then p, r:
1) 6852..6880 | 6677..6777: 1.06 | 1.01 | 1.035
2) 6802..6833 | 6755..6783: 1.06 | 1.04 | 1.045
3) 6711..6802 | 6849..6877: 0.96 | 1.04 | 1.002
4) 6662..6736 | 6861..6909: 1.02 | 1.03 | 1.024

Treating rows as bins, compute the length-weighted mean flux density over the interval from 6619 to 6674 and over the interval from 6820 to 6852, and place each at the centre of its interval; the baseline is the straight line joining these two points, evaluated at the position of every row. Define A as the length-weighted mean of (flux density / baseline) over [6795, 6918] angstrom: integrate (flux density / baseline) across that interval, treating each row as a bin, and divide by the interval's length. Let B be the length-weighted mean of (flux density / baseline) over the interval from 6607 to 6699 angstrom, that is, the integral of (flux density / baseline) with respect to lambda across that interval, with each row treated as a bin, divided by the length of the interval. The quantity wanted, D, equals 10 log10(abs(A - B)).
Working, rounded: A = 1.01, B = 1.01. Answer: -29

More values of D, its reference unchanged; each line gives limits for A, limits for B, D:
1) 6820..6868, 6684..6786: -12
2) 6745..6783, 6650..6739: -16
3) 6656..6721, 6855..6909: -16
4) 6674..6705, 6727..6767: -19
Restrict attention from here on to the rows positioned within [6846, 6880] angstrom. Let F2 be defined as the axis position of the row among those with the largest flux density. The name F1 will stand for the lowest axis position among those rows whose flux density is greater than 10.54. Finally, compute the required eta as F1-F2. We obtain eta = 0.0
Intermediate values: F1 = 6875.59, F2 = 6875.59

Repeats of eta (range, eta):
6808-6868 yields -12.6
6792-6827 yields -28.2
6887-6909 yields -12.7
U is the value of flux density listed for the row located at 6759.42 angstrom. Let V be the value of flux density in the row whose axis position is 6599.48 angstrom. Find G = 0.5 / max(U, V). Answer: 0.0463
